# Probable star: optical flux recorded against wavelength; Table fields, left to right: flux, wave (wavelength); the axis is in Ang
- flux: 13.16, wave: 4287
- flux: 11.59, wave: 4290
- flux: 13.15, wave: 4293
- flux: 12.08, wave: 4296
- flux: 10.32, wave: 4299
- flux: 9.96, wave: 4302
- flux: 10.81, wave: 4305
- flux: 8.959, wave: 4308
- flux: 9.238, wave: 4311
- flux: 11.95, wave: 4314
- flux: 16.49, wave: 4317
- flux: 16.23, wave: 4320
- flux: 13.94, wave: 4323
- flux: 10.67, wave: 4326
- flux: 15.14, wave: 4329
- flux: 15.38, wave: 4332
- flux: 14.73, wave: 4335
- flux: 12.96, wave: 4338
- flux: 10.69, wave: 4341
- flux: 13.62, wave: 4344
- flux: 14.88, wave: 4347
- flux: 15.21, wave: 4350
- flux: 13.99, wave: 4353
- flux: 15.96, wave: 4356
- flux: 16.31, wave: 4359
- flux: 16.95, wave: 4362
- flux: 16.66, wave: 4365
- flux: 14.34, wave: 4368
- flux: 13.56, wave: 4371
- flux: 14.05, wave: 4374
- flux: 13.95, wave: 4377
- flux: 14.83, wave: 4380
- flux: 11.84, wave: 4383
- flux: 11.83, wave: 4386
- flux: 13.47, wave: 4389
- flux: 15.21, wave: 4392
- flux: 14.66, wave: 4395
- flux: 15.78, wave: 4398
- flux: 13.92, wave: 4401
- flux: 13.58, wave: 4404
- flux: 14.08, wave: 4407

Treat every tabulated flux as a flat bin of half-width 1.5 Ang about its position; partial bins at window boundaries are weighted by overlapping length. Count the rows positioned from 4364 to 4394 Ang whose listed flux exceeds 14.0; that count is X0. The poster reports 5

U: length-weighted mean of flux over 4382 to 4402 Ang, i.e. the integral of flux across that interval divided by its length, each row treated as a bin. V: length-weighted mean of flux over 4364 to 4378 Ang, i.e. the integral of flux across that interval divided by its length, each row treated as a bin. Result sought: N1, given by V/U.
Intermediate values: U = 13.9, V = 14.5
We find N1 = 1.0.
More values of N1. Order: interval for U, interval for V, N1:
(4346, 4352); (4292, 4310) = 0.7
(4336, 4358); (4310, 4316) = 0.8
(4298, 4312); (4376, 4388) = 1.3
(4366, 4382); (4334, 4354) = 1.0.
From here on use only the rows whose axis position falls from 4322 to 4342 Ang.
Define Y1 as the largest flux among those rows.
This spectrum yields 15.38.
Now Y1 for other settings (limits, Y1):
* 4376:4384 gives 14.83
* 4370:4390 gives 14.83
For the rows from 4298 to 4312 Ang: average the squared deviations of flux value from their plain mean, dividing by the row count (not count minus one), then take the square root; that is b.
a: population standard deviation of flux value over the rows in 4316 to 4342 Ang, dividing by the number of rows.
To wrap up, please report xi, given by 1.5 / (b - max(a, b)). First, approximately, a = 2.1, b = 0.68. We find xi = -1.1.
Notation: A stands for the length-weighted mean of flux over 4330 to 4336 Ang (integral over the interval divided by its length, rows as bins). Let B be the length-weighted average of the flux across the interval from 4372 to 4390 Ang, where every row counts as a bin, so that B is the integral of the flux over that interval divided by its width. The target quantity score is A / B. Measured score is 1.13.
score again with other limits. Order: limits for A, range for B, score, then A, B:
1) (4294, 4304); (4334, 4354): 0.80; 10.9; 14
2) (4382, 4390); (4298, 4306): 1.19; 12.3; 10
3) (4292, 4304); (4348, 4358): 0.75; 11.3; 15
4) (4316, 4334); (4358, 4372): 0.93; 14.6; 16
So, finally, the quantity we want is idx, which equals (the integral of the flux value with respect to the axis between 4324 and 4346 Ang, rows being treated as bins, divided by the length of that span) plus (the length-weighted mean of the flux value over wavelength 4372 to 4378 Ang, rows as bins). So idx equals 27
